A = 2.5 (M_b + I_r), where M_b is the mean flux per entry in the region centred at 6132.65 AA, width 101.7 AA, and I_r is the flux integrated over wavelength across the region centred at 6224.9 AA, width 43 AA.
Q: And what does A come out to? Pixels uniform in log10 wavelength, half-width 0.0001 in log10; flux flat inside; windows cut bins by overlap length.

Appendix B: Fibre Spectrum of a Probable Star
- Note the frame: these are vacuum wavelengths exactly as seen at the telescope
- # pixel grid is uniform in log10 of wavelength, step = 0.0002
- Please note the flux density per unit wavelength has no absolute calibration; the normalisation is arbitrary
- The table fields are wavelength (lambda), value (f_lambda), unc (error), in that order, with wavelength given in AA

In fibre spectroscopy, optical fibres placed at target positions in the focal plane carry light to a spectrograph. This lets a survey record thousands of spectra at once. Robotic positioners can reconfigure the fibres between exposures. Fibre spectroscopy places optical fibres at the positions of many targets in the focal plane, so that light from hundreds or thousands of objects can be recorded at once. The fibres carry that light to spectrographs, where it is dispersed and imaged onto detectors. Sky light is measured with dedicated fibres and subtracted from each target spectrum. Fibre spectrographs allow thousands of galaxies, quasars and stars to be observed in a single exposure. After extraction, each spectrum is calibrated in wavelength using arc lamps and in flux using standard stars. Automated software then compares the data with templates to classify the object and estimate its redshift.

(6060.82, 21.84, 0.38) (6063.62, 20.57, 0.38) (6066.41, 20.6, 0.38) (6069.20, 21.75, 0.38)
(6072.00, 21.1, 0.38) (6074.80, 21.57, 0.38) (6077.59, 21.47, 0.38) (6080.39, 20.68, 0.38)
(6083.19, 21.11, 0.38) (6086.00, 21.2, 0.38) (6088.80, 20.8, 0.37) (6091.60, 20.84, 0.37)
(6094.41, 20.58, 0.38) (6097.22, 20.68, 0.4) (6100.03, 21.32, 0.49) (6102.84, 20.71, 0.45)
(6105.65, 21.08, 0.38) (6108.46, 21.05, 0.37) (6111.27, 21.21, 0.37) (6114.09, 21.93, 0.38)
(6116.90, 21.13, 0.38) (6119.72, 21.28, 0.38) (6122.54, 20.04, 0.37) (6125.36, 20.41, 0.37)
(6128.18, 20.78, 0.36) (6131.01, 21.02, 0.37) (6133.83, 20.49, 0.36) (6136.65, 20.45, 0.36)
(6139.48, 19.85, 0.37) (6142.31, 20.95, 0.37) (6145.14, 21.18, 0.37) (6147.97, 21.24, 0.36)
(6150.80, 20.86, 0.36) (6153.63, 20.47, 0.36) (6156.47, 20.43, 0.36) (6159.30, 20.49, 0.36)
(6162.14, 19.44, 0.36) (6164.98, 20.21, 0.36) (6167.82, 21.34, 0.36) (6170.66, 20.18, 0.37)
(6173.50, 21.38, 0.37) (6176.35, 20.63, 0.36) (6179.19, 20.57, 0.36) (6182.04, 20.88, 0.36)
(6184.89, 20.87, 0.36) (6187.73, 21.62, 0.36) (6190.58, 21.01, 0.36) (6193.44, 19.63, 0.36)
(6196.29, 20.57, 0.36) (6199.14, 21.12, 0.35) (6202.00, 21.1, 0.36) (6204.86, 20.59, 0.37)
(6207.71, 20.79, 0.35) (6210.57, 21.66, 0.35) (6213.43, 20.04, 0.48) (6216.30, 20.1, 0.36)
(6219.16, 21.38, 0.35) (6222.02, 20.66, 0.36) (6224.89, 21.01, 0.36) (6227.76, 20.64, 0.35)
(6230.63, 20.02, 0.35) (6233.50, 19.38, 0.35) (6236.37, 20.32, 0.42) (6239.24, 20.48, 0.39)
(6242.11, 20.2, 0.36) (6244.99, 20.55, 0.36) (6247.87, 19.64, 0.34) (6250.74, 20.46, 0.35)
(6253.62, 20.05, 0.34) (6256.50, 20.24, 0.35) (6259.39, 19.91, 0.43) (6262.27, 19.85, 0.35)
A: 2258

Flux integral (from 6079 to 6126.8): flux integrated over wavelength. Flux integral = 1001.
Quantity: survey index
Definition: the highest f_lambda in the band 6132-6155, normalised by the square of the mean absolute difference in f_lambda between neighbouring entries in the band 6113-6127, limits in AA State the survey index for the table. 52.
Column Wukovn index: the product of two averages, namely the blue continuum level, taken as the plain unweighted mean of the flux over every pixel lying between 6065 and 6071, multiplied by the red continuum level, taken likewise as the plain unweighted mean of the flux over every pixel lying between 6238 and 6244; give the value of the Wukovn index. 431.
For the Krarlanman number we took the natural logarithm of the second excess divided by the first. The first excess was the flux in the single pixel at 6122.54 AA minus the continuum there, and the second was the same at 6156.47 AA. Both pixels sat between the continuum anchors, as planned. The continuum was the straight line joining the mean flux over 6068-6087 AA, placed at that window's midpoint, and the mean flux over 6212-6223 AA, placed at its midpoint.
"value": -0.8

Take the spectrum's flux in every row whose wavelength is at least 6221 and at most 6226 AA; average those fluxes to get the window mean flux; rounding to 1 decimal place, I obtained 20.8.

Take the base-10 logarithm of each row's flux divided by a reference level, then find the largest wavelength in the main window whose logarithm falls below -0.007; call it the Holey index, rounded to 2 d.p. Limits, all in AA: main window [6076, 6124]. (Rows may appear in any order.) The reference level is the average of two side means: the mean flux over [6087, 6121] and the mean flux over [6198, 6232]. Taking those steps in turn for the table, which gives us 6122.54 AA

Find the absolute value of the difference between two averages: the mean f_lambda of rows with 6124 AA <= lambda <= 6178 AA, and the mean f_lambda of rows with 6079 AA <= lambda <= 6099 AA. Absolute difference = 0.22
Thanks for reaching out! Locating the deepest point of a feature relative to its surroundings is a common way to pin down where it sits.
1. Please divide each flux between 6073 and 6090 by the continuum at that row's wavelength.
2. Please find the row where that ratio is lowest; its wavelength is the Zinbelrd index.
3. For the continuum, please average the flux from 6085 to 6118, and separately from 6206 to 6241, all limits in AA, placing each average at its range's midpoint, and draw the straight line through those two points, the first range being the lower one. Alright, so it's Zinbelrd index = 6080.39 AA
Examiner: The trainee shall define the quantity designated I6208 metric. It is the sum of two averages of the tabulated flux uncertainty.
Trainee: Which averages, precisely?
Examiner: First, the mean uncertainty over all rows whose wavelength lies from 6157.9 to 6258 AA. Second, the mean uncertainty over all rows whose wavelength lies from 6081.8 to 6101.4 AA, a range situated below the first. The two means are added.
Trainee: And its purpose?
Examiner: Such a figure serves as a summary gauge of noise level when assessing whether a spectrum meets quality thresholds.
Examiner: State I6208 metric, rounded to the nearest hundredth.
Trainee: 0.76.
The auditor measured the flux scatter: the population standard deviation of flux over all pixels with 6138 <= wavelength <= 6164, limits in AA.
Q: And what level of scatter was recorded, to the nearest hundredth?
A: 0.57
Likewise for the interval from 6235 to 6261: 0.28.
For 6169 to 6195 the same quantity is 0.57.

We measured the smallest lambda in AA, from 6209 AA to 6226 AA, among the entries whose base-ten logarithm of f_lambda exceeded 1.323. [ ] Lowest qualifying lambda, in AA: 6210.57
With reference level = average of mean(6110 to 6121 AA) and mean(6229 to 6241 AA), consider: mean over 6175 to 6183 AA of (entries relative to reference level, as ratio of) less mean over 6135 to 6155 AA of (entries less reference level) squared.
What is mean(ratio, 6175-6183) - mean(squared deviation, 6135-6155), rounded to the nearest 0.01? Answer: 0.79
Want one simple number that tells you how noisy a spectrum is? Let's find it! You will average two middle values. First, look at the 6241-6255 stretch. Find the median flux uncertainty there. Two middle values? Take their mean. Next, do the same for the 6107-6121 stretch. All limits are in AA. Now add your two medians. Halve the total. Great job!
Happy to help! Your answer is 0.365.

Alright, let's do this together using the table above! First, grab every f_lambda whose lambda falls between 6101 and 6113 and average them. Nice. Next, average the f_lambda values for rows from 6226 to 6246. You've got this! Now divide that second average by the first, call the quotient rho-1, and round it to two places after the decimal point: 0.96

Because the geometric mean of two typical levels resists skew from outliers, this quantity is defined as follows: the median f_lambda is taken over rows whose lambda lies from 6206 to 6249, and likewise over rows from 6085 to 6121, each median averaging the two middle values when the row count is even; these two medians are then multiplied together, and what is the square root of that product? 20.8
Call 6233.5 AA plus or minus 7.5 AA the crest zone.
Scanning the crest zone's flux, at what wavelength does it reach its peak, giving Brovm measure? 6227.76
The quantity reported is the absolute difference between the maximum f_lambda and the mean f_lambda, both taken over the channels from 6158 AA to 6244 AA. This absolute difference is 1.05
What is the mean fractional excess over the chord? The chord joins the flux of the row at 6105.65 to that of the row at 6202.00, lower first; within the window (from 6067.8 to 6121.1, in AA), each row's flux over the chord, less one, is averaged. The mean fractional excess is 0.003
